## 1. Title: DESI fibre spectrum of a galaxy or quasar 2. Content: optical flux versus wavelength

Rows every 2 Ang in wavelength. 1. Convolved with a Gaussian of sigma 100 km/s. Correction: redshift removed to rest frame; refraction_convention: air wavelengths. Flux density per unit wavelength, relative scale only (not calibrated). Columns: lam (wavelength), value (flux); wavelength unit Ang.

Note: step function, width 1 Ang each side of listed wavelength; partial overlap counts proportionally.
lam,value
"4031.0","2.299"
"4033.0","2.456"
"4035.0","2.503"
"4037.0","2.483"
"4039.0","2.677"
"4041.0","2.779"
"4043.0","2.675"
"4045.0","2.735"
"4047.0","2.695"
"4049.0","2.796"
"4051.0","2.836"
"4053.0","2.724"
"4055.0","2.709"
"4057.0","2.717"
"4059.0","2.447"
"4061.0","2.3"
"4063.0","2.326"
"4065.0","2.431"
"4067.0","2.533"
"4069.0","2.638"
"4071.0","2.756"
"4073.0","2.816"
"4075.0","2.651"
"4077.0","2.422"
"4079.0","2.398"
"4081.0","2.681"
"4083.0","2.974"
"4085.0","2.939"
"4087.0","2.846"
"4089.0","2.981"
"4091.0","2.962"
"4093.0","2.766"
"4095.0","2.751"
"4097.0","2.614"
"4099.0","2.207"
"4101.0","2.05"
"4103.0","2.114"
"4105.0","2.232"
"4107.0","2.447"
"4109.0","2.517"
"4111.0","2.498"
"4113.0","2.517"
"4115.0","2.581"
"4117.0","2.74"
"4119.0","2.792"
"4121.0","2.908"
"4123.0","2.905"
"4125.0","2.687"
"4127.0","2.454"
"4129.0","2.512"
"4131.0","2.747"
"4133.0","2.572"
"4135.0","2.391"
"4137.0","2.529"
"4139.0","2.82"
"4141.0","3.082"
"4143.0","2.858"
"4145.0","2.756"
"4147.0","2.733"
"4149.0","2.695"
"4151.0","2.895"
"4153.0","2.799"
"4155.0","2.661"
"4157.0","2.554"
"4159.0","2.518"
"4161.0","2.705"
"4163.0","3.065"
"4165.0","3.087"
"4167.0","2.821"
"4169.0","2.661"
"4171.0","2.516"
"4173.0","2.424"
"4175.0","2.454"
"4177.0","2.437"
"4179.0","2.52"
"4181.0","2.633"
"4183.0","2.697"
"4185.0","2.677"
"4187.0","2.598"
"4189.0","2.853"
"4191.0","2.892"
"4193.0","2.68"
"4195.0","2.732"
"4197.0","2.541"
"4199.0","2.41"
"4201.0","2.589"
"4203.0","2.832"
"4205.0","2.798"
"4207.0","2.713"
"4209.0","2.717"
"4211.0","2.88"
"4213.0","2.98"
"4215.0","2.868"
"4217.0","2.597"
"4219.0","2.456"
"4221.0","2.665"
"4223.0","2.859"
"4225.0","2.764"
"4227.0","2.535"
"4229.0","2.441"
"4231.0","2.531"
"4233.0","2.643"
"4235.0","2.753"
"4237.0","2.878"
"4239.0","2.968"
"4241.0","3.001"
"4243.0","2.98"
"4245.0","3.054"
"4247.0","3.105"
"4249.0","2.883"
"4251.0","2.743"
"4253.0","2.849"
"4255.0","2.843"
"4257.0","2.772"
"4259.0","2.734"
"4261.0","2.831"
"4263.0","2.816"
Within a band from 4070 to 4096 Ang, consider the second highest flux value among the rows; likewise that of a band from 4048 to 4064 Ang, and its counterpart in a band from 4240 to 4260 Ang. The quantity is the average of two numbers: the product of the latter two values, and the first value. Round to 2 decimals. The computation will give 5.76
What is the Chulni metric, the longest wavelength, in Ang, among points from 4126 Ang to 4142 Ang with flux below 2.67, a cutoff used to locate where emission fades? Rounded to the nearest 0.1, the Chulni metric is 4137.0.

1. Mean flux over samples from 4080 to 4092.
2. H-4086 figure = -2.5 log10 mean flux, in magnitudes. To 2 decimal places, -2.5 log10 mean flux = -1.15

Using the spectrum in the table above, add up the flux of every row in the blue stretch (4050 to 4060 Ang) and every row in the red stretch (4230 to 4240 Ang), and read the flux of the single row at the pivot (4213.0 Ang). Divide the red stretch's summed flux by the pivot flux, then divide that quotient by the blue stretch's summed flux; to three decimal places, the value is 0.344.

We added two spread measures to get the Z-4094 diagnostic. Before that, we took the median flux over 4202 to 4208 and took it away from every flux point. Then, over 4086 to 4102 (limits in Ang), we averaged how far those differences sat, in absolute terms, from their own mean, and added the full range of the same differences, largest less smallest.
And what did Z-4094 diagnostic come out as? 1.20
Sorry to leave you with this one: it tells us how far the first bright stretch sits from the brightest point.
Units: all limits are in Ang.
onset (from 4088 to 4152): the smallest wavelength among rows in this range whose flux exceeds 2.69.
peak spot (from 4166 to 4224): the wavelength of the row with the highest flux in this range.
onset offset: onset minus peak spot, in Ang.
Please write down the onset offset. -124 Ang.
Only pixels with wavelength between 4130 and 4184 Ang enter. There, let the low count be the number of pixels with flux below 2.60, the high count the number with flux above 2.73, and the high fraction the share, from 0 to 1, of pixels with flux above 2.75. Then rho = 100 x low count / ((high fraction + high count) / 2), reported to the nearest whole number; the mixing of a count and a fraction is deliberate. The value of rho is 176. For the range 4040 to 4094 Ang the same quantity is 113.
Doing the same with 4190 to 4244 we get 110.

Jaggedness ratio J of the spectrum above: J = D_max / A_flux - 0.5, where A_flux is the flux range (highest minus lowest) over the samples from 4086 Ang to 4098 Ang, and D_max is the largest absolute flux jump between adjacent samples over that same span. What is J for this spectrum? 0.034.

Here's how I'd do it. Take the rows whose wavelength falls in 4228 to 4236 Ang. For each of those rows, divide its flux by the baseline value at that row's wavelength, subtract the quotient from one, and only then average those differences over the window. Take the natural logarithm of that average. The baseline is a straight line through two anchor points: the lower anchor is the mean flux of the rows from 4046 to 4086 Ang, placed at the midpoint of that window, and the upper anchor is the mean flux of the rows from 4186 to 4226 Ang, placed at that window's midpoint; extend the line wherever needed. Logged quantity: -2.9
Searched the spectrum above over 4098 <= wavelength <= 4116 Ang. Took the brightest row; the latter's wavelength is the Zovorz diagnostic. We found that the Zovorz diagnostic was 4115.0 Ang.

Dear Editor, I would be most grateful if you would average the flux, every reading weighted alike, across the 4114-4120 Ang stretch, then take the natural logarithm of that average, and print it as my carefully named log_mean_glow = 0.99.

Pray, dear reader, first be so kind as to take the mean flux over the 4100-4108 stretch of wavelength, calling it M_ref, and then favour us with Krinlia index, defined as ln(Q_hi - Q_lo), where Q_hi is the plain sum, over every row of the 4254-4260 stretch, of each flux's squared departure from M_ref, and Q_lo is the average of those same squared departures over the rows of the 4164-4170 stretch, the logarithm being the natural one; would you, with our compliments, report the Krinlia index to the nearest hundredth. -0.61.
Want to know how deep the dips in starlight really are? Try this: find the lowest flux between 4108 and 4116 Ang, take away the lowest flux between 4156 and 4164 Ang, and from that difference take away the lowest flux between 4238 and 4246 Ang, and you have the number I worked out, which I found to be -2.99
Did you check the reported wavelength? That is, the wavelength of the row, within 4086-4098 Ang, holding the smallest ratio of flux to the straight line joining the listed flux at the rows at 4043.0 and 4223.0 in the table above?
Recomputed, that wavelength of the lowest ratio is 4097.0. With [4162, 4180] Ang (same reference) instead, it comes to 4173.0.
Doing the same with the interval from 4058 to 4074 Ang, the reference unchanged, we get 4061.0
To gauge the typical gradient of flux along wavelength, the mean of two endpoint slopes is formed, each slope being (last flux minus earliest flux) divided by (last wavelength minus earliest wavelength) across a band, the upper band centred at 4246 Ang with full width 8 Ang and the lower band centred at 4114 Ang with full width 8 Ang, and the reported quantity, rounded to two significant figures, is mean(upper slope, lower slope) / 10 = 0.0012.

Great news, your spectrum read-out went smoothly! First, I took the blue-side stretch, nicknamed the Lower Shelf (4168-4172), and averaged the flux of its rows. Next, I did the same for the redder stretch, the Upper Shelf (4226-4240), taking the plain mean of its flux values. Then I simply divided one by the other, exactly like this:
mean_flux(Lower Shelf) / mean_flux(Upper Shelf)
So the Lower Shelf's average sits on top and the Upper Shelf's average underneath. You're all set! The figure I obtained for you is 0.97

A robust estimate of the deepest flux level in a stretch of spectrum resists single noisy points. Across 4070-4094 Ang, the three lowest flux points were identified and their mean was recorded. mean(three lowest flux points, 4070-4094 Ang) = 2.49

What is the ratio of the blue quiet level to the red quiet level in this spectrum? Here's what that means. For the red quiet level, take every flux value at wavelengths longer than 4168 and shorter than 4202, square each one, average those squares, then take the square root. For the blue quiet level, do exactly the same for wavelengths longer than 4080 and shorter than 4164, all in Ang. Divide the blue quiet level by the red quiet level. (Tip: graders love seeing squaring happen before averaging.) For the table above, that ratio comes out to 1.03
